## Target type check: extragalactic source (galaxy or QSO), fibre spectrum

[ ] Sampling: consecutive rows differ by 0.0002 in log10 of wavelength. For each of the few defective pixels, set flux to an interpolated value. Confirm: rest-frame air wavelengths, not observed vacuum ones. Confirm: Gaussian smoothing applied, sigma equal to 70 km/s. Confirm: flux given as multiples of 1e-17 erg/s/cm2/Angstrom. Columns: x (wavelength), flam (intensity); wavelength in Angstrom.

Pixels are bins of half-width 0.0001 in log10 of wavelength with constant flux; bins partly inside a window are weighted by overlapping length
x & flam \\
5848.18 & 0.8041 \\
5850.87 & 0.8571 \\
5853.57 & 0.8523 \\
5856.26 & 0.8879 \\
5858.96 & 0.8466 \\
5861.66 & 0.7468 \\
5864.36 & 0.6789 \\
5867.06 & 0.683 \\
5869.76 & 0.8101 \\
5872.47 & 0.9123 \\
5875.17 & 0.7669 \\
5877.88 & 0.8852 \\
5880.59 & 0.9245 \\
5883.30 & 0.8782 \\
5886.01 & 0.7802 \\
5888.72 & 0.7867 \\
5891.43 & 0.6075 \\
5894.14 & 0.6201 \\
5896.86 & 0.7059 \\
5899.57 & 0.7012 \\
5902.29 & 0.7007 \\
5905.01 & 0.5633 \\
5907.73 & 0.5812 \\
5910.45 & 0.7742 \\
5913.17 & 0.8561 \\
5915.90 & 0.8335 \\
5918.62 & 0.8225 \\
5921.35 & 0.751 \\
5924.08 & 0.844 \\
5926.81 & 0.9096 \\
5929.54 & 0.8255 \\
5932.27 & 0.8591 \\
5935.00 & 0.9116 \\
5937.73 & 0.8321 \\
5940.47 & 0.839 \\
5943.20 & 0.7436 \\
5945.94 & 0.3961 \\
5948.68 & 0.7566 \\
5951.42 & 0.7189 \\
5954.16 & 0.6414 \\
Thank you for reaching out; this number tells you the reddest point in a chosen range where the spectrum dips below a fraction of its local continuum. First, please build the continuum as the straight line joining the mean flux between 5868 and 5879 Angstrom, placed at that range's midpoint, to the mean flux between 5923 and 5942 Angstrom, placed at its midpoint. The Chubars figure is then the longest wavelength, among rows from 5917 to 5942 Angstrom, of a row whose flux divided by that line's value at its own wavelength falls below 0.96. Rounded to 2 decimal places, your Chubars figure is 5921.35 Angstrom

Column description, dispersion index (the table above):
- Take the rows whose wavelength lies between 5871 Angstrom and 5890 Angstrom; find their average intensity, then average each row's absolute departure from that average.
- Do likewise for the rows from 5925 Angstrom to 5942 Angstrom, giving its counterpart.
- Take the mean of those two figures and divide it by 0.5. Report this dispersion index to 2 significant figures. 0.092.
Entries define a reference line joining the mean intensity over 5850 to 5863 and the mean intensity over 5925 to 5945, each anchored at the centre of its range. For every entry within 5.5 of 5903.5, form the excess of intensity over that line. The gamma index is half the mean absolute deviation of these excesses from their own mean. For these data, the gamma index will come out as 0.032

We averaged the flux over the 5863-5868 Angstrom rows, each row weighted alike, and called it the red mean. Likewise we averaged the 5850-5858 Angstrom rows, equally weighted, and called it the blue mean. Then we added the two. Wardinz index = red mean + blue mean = 1.55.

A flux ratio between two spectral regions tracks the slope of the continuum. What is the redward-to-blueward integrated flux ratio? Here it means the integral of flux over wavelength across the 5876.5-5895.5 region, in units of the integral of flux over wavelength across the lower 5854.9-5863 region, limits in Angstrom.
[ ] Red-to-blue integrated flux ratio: 2.2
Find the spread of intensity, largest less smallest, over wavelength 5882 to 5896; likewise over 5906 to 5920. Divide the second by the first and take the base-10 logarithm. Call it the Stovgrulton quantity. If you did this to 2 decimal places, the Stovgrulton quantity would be 0.01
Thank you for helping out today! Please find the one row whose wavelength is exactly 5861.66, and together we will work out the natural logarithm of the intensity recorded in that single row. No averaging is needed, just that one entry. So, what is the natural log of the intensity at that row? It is -0.29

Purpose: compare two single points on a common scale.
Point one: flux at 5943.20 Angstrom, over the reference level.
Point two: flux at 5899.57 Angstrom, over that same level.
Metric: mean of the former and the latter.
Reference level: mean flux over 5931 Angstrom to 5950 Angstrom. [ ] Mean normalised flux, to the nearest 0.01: 0.95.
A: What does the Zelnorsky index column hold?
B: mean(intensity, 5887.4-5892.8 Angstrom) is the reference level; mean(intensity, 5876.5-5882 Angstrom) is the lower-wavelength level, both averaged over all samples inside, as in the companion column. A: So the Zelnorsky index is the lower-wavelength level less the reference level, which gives 0.21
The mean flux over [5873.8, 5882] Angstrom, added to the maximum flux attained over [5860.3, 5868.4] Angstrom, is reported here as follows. 1.61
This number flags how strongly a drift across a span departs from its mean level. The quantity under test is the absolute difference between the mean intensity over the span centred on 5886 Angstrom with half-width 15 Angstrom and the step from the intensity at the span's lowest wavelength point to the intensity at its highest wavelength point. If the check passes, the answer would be 1.0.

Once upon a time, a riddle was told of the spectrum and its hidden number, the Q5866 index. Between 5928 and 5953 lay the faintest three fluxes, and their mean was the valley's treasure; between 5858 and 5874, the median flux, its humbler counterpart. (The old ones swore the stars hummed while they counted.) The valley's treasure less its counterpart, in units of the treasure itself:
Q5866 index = -0.26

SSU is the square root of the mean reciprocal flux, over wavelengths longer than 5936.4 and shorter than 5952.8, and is 1.22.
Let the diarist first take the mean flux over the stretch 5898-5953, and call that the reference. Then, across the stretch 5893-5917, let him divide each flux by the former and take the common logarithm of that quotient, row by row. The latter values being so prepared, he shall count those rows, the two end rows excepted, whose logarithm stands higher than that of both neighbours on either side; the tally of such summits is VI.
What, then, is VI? 2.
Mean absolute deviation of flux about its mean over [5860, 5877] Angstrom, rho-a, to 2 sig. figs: 0.063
